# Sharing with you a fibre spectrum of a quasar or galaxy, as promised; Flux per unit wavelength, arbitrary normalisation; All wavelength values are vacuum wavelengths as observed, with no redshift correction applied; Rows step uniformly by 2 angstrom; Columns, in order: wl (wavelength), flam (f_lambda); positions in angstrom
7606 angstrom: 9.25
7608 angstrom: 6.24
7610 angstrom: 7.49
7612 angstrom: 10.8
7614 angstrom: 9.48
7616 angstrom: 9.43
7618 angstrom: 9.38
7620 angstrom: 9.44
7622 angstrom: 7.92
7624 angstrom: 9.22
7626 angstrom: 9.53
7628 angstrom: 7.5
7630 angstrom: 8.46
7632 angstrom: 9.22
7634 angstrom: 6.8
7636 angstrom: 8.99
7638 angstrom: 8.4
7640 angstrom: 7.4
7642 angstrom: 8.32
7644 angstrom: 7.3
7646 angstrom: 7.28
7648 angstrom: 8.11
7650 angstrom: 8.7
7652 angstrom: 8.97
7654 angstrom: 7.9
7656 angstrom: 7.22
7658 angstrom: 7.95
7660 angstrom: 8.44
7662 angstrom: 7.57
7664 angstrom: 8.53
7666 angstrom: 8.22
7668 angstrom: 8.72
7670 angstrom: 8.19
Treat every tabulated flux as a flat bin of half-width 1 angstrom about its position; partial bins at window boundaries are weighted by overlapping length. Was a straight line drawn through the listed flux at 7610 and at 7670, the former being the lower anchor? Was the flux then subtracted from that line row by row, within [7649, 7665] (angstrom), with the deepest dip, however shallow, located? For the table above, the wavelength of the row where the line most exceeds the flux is 7656 angstrom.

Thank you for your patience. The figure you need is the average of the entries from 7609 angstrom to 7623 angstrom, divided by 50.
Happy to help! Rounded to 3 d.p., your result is 0.183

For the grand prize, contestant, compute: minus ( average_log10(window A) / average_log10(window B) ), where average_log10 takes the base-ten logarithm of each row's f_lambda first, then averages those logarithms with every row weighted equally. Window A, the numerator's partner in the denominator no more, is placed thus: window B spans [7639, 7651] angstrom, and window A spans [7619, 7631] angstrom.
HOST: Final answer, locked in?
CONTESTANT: -1.05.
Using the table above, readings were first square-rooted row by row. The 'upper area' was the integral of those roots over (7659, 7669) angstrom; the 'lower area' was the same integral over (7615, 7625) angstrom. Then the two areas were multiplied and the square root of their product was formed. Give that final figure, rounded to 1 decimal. 29.4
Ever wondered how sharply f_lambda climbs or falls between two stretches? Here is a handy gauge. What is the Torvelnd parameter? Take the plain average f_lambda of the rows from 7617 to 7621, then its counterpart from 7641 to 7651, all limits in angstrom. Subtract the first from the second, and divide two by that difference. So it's -1.4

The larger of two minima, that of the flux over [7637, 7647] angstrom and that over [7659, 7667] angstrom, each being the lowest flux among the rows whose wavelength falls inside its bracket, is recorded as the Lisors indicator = 7.6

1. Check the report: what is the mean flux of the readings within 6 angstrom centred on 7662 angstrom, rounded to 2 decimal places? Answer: 8.18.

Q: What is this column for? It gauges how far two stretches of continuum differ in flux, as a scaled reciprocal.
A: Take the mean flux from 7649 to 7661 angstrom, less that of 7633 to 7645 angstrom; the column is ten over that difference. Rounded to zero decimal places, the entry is 30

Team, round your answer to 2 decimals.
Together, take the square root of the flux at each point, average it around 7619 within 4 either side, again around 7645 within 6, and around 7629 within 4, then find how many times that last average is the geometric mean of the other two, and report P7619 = 1.01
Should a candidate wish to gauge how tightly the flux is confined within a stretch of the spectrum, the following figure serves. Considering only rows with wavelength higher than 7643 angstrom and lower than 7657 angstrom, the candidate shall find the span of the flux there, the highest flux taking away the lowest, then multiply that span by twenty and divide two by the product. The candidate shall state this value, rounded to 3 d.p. 0.057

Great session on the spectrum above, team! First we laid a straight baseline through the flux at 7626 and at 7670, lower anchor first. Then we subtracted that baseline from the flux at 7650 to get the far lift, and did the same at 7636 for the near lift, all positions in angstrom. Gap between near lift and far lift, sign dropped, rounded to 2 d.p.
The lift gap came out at 0.14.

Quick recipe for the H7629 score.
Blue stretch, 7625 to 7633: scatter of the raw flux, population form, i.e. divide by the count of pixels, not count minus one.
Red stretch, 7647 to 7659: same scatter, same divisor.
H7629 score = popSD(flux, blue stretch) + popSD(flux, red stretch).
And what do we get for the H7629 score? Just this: 1.35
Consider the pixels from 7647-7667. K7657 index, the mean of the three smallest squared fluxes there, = 57.3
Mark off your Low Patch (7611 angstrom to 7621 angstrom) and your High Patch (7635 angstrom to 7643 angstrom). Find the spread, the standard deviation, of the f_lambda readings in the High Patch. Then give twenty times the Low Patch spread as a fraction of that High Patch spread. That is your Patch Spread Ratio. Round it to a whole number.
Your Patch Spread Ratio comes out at 19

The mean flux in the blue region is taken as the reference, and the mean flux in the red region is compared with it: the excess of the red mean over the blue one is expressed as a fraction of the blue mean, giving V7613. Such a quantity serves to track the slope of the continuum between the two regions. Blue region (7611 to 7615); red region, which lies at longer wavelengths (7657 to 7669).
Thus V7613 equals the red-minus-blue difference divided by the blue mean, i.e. -0.19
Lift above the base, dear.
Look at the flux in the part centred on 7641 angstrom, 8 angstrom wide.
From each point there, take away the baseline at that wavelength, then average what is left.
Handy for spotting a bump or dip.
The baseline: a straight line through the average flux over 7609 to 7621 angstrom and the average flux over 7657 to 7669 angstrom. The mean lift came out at -0.89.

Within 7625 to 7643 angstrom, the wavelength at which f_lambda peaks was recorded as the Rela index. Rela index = 7626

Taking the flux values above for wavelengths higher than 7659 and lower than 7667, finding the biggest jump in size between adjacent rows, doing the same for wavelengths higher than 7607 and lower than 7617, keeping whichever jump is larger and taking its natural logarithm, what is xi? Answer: 1.2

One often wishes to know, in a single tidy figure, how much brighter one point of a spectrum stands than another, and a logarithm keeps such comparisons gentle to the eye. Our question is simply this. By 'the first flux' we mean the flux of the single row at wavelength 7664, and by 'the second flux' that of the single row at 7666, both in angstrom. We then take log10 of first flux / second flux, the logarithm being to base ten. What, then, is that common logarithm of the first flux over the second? 0.016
